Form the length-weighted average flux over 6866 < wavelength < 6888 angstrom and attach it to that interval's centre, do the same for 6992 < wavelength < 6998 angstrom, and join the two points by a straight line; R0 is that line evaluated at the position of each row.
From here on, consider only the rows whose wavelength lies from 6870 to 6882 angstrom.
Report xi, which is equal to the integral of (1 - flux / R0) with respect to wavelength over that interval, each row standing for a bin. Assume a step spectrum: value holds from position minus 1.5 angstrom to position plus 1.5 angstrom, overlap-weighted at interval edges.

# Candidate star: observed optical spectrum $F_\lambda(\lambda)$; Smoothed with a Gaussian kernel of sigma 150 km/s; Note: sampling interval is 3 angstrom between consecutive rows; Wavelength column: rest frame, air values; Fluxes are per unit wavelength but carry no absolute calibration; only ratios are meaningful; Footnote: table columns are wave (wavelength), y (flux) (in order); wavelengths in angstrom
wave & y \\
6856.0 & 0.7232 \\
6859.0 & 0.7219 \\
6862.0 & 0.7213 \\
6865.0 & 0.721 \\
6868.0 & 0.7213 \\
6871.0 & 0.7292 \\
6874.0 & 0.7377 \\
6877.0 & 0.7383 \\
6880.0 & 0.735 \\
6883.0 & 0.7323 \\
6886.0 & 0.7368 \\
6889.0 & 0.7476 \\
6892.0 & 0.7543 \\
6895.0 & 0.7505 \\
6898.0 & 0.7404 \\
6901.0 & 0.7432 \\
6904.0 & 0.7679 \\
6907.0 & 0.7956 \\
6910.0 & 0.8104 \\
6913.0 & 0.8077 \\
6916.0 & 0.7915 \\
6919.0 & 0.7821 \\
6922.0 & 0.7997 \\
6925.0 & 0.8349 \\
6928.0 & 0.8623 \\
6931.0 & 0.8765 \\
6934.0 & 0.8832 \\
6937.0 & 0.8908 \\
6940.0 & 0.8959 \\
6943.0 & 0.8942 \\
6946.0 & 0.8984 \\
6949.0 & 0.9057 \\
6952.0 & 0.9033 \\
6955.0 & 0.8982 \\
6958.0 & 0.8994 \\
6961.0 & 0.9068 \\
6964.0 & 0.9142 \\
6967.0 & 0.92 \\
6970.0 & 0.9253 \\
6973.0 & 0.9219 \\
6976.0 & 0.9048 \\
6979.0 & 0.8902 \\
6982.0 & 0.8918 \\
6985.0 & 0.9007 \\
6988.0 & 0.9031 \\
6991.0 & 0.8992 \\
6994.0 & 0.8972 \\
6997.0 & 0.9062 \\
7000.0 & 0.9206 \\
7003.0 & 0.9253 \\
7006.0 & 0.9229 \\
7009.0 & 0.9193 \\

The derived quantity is -0.1 angstrom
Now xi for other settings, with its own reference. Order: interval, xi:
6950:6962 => -0.8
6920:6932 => -0.5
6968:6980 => -0.6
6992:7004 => -0.1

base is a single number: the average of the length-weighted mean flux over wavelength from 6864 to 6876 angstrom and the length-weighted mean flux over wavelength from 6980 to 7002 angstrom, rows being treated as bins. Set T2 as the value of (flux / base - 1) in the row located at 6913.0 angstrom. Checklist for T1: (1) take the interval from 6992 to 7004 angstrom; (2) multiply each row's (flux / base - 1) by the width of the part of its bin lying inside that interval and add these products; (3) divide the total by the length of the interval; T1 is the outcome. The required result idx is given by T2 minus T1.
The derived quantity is -0.13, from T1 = 0.117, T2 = -0.010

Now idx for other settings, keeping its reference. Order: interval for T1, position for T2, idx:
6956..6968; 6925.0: -0.09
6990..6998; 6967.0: 0.02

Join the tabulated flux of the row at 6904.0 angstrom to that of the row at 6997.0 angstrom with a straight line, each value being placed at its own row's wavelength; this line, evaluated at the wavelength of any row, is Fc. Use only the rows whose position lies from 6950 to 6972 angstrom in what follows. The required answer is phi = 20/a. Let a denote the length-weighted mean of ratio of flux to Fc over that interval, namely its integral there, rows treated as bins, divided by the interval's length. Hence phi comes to 18.7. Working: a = 1.07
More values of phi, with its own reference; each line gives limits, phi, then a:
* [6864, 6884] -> 19.8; 1.01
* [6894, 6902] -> 20.4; 0.98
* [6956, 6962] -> 18.8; 1.06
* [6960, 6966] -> 18.8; 1.07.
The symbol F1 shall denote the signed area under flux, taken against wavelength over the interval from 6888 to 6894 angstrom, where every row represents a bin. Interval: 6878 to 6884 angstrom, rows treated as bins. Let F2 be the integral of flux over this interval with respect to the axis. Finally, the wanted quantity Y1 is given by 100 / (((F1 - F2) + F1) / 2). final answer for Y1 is 43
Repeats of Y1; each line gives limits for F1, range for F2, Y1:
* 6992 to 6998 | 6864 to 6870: 31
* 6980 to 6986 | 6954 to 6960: 37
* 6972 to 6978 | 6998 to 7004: 37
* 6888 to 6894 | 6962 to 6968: 57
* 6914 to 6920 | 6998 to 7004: 51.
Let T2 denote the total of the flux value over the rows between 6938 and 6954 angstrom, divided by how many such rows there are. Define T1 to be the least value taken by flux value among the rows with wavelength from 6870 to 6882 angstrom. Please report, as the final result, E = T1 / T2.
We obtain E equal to 0.81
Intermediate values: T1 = 0.7292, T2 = 0.90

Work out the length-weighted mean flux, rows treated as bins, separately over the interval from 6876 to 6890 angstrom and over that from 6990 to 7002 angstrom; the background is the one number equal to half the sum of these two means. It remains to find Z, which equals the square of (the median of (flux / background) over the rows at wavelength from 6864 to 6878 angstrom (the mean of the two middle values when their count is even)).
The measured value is 0.79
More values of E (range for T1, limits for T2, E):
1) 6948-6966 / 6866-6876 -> 1.23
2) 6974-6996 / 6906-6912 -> 1.11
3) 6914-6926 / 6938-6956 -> 0.87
